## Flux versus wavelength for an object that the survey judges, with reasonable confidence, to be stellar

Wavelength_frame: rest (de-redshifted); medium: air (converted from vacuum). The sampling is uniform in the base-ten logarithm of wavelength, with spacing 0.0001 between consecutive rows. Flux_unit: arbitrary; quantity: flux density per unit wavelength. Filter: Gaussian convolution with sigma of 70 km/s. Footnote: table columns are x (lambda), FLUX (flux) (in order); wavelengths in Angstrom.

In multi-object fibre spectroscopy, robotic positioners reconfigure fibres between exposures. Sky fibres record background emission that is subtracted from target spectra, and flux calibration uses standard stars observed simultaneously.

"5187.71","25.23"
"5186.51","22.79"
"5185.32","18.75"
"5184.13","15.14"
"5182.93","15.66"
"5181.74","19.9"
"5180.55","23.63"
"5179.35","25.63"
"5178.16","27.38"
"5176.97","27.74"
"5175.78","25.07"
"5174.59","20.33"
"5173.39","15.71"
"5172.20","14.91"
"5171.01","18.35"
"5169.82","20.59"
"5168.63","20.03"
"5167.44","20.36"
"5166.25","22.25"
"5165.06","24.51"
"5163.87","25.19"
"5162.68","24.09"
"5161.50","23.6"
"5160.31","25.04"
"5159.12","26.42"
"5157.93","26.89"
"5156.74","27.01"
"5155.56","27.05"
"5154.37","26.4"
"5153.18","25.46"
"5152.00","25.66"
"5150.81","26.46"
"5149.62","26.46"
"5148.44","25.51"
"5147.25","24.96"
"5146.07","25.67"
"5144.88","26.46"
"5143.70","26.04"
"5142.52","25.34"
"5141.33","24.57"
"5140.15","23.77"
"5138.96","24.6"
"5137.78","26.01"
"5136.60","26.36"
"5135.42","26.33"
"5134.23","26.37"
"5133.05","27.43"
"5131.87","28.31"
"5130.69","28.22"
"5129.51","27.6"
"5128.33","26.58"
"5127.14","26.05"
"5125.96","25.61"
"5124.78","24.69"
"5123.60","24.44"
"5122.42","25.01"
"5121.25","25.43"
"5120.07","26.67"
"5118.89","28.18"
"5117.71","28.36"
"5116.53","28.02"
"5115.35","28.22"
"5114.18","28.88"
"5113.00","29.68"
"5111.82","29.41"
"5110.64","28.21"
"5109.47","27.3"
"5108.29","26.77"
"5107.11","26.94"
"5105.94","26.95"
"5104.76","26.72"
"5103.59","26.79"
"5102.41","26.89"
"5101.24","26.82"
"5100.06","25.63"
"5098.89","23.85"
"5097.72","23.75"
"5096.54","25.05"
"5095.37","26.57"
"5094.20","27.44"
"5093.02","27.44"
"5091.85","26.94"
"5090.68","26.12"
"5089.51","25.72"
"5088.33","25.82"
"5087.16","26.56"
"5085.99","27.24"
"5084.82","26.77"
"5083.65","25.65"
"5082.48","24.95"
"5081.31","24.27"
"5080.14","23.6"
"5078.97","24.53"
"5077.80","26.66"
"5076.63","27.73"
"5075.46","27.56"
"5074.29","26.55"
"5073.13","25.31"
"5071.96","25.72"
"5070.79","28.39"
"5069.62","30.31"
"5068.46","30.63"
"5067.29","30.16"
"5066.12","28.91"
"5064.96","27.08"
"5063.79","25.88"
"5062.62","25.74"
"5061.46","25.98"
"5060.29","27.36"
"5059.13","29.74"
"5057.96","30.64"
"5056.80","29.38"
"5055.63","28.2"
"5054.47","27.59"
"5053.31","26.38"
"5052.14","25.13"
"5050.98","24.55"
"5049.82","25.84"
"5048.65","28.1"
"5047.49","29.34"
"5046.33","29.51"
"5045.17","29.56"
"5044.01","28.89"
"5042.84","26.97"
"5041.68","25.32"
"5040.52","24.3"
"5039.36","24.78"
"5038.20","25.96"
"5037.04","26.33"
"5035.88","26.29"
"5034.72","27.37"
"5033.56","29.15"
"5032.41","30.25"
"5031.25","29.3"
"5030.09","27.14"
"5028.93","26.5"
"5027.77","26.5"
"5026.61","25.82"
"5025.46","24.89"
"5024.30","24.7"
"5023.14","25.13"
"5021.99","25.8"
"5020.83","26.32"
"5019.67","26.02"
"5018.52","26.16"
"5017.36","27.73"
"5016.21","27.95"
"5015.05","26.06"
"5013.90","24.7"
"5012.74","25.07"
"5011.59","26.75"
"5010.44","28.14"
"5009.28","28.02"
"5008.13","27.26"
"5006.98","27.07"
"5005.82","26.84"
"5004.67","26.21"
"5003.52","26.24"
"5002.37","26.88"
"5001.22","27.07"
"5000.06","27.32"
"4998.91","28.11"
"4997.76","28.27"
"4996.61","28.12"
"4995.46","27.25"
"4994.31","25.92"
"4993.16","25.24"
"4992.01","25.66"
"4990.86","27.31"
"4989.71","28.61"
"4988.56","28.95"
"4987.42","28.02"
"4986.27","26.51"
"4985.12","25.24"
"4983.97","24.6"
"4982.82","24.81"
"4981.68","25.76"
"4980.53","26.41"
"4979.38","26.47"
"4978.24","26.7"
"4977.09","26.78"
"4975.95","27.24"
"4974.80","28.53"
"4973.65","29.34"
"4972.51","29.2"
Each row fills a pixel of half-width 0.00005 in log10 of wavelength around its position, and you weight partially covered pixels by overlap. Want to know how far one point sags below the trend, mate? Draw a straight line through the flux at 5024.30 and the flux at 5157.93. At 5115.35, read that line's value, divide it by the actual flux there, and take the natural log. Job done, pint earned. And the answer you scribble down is -0.07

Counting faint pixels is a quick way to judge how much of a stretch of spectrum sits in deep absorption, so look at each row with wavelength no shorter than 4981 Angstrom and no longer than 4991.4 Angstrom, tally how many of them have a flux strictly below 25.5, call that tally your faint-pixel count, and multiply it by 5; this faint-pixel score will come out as 15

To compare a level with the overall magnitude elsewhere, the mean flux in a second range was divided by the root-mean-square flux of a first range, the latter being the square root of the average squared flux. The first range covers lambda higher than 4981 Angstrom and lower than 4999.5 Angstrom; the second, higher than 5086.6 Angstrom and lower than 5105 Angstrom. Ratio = 0.97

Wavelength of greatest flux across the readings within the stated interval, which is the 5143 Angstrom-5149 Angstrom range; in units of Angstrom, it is 5144.88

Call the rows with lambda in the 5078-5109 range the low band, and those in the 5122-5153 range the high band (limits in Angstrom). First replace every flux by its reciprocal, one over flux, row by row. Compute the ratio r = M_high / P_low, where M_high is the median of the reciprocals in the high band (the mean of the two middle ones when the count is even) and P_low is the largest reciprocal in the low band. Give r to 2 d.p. 0.91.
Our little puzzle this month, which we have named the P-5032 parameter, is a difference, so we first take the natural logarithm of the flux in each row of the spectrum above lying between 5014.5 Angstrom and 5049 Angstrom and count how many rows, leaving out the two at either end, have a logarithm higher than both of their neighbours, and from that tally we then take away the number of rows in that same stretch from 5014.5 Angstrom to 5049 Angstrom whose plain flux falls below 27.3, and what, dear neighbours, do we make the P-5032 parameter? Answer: -14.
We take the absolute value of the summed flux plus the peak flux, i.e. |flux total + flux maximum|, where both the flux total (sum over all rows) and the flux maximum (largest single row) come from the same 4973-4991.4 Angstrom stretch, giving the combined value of 461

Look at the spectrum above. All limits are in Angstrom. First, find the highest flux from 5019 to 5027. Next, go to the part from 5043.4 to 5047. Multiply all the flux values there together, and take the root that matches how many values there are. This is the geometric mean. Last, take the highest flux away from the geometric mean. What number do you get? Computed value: 3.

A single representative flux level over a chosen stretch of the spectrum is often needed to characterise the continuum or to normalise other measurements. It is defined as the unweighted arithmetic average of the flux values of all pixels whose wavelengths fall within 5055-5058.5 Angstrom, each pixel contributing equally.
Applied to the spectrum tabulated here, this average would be 29.4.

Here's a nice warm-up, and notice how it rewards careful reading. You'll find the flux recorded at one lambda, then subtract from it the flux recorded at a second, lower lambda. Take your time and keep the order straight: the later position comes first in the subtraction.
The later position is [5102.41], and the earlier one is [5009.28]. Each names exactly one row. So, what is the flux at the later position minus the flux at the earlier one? -1.1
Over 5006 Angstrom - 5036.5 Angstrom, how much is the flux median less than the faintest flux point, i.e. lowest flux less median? -1.80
